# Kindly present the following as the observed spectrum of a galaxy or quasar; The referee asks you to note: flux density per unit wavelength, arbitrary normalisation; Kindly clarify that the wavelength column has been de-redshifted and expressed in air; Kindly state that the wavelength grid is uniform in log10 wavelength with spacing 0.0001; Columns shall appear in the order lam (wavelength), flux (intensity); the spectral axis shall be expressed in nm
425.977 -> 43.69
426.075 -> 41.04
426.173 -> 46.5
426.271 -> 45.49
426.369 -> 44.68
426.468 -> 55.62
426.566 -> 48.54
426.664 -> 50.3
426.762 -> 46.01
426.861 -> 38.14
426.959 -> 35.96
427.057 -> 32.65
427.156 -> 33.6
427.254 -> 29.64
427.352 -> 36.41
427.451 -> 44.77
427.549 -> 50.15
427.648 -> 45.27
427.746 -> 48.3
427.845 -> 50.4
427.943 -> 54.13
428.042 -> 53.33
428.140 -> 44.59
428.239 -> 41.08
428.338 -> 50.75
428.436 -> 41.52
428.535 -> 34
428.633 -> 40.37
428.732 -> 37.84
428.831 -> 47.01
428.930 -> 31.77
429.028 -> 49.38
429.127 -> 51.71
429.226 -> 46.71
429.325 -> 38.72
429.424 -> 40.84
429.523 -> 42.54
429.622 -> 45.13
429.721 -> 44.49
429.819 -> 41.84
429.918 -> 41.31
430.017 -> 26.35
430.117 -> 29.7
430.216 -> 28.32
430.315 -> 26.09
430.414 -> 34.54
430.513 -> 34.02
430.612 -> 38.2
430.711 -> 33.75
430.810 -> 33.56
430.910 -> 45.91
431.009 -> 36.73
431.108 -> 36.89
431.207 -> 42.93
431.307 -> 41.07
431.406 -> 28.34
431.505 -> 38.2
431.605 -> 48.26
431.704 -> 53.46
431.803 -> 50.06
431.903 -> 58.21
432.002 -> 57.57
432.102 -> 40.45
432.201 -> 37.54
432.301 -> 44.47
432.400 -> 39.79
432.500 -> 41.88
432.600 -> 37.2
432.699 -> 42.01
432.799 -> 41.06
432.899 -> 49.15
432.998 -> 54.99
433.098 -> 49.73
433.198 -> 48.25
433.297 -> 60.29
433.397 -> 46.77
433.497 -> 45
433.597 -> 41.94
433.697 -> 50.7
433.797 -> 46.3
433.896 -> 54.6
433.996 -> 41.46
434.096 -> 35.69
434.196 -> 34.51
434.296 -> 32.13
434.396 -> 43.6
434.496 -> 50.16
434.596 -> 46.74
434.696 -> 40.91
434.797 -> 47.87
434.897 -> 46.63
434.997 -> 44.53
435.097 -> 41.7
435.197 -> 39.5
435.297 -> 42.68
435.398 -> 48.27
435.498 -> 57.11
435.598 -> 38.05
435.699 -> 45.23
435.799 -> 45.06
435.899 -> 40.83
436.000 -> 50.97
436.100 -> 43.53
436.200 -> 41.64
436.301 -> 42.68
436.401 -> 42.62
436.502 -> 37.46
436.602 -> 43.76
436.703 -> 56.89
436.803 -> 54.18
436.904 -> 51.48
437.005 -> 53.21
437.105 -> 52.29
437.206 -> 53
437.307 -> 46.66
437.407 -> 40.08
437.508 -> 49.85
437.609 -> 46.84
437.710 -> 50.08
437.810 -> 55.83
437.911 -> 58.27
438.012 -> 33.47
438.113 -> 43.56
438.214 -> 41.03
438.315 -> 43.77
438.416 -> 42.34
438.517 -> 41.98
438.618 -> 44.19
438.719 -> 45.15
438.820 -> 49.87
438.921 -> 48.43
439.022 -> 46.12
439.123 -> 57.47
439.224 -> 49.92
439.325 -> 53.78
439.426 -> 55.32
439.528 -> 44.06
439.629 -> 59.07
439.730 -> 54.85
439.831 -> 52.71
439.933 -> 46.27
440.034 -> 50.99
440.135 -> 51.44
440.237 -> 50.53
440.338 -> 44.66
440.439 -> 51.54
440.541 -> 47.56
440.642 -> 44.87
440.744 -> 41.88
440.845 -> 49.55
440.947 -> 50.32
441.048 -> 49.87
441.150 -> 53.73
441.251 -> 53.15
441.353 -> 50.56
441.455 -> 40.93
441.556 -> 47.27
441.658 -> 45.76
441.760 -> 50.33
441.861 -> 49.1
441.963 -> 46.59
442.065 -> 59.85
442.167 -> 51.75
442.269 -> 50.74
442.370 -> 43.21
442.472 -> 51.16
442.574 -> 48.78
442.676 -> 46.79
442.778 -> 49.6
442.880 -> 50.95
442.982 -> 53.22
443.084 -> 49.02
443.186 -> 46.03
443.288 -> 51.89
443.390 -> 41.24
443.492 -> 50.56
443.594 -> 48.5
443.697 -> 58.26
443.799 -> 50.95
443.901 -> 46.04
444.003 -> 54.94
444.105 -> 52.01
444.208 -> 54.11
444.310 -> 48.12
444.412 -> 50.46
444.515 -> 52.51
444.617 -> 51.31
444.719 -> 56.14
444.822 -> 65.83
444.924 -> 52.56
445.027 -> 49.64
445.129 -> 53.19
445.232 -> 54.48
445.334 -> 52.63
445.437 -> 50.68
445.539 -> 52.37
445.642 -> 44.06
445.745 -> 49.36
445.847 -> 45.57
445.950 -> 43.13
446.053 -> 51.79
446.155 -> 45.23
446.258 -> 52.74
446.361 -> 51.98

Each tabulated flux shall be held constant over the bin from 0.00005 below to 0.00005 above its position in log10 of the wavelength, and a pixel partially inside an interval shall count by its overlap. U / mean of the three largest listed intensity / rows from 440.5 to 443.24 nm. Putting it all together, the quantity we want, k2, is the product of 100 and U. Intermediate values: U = 56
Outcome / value 5560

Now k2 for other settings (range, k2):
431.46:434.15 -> 5869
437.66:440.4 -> 5827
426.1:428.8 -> 5436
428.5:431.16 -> 4937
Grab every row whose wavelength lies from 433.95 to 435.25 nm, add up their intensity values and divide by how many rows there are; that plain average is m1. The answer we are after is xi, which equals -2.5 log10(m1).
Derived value -4.06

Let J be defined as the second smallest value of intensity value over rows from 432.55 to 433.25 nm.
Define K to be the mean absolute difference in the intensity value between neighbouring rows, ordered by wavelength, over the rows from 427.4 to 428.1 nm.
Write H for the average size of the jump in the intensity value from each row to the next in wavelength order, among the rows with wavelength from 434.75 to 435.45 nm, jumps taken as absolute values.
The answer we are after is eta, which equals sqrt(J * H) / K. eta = 3.3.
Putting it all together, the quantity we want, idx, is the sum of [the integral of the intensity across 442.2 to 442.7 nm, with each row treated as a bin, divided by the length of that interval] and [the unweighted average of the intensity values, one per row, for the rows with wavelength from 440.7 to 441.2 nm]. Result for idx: 97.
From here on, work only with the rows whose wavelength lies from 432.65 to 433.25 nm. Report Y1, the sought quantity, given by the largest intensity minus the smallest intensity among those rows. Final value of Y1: 14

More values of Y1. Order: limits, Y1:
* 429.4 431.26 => 20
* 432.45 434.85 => 28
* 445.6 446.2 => 9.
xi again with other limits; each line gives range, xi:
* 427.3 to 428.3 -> -4.18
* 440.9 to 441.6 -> -4.23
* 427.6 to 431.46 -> -4.02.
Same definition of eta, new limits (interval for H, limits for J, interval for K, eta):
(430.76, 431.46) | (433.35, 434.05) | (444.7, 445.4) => 3.2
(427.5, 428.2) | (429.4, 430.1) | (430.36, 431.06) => 2.4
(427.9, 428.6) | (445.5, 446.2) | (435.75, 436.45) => 4.1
